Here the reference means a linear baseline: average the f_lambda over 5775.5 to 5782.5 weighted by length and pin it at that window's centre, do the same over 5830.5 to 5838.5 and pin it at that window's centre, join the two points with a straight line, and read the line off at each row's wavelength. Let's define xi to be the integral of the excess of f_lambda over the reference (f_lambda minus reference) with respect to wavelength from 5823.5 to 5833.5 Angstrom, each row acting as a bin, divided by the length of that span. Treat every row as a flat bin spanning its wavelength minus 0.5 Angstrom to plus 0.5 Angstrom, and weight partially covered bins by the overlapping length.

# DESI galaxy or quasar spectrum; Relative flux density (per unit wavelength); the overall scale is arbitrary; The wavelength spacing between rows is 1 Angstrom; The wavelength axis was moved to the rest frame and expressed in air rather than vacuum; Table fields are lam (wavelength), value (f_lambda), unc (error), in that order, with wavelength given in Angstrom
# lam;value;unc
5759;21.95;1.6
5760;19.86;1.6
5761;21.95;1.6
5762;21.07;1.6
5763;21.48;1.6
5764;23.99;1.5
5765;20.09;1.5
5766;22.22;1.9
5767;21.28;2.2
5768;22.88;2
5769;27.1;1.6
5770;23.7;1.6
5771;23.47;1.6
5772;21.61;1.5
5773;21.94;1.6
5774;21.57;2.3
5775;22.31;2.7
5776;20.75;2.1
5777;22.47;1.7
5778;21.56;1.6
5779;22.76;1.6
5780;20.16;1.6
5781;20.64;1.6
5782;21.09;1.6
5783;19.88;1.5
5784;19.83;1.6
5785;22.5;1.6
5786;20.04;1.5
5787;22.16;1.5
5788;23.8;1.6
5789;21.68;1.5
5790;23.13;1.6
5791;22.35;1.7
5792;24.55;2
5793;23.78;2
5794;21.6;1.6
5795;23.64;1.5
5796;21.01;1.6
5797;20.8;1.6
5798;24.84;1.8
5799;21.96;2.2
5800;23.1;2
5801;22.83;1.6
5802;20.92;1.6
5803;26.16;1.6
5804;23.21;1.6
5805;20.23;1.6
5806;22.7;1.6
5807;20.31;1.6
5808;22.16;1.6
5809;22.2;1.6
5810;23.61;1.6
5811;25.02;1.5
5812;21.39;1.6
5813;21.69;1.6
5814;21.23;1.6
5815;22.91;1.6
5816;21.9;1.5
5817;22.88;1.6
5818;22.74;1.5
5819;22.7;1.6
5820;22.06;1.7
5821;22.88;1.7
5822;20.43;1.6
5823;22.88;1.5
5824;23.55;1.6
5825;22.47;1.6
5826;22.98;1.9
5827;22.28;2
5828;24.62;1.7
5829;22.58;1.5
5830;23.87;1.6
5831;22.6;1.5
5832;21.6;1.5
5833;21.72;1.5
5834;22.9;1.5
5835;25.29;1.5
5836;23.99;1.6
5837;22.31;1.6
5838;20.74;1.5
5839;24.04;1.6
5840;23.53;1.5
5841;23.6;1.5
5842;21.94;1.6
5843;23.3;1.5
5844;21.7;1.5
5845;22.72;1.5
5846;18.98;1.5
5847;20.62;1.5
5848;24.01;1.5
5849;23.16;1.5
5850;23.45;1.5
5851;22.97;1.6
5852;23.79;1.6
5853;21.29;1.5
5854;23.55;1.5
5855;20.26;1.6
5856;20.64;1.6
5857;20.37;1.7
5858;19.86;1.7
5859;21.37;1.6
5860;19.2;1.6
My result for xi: 0.32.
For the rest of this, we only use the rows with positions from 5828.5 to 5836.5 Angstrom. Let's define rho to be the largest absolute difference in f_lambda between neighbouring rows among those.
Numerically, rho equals 2.4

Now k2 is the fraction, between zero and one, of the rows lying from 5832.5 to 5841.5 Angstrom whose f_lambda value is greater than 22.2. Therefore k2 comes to 0.78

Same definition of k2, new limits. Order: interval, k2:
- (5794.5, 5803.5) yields 0.56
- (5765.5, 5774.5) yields 0.56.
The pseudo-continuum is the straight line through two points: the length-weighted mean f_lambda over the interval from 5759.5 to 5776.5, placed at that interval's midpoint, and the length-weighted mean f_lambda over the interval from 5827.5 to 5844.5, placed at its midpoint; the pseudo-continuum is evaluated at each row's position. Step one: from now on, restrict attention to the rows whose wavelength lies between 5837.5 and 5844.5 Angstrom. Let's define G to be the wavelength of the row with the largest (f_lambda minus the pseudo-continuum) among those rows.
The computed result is 5839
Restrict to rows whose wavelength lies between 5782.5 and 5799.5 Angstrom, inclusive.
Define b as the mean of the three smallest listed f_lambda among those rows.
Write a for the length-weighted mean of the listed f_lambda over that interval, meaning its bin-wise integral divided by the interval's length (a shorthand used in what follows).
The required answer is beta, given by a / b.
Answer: 1.12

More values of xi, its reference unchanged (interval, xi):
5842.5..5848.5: -1.01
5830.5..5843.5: 0.19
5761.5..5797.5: 0.72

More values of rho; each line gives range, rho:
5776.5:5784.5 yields 2.6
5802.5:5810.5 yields 3.0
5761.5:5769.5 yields 4.2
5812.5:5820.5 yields 1.7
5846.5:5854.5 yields 3.4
